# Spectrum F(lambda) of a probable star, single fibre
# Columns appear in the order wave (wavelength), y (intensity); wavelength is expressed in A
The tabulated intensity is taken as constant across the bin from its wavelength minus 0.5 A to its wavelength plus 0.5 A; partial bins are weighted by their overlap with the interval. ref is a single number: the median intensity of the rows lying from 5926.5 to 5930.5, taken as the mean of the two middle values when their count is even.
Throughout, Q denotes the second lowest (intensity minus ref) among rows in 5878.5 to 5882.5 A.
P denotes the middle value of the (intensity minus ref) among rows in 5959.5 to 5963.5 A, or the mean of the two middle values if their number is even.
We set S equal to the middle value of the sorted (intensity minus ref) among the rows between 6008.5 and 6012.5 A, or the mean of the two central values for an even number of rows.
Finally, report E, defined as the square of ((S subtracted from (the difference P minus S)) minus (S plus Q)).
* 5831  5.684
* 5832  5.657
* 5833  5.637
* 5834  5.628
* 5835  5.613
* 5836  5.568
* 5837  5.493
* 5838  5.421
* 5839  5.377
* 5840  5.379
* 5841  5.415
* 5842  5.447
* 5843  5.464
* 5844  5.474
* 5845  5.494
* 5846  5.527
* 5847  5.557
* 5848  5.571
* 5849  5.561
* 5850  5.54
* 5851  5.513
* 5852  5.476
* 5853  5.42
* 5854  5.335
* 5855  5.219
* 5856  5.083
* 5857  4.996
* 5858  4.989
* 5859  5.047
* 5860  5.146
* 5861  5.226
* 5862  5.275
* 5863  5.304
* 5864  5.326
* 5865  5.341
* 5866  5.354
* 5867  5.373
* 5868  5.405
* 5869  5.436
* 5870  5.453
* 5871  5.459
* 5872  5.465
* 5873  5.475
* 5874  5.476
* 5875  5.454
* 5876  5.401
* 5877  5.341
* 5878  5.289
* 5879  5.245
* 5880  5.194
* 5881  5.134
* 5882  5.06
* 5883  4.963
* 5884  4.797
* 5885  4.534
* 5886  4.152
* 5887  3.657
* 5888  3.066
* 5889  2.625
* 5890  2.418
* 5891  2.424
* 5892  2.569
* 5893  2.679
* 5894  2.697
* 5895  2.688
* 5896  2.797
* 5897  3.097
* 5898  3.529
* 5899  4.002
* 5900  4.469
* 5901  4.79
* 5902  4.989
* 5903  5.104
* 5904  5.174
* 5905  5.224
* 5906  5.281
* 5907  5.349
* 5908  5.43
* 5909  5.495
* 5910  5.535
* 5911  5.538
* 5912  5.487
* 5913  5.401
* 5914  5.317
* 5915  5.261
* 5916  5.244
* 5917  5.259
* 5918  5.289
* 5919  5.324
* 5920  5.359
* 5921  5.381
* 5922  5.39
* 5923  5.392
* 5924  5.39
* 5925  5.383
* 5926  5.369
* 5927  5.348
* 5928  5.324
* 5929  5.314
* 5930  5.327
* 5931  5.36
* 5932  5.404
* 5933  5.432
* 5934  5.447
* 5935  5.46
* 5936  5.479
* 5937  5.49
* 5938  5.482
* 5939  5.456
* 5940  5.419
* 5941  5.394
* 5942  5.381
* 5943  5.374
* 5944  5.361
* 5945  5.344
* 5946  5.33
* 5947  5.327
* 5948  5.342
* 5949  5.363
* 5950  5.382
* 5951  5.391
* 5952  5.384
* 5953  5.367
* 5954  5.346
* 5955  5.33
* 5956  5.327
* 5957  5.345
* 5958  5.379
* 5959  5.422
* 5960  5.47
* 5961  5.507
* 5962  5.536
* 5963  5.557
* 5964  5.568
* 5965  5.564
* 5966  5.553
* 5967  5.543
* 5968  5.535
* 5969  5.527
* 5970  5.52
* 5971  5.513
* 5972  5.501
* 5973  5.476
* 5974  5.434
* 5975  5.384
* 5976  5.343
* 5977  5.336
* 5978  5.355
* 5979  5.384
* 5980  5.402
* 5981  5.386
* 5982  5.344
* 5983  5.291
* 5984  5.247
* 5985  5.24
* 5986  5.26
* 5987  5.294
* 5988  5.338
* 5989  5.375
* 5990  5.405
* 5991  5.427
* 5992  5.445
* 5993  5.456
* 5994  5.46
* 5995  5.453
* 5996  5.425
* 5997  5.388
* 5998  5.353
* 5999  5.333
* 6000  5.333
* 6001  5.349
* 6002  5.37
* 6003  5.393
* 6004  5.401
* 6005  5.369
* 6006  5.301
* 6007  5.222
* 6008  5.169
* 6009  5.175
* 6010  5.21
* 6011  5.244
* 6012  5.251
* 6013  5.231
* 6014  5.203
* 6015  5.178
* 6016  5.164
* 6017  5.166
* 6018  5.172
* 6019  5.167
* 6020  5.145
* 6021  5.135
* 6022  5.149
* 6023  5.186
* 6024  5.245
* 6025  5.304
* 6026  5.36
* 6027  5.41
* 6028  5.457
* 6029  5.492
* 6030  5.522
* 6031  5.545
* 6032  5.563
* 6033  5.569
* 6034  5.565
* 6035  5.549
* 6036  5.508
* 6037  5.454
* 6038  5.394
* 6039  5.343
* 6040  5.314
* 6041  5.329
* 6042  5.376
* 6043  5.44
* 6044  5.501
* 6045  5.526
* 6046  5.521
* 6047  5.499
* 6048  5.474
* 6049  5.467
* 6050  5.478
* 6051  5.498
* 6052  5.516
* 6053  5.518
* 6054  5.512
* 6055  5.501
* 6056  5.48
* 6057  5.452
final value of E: 0.5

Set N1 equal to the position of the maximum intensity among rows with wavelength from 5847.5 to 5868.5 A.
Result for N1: 5848 A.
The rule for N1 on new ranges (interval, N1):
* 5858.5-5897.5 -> 5874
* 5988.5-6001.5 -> 5994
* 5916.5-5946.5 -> 5937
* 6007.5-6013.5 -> 6012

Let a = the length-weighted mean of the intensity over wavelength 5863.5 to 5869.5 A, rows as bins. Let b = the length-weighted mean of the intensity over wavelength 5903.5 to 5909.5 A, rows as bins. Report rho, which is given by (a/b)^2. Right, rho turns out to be 1.02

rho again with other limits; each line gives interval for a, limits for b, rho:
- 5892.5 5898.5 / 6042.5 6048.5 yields 0.28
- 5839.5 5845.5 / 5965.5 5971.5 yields 0.97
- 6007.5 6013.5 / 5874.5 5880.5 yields 0.96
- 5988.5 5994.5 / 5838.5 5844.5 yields 1.00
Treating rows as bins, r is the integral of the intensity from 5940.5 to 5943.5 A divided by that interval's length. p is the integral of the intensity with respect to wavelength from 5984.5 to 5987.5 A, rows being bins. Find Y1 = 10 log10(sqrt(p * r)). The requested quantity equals 9.65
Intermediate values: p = 15.8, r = 5.38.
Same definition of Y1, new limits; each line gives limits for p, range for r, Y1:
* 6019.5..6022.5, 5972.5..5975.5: 9.62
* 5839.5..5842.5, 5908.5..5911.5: 9.76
